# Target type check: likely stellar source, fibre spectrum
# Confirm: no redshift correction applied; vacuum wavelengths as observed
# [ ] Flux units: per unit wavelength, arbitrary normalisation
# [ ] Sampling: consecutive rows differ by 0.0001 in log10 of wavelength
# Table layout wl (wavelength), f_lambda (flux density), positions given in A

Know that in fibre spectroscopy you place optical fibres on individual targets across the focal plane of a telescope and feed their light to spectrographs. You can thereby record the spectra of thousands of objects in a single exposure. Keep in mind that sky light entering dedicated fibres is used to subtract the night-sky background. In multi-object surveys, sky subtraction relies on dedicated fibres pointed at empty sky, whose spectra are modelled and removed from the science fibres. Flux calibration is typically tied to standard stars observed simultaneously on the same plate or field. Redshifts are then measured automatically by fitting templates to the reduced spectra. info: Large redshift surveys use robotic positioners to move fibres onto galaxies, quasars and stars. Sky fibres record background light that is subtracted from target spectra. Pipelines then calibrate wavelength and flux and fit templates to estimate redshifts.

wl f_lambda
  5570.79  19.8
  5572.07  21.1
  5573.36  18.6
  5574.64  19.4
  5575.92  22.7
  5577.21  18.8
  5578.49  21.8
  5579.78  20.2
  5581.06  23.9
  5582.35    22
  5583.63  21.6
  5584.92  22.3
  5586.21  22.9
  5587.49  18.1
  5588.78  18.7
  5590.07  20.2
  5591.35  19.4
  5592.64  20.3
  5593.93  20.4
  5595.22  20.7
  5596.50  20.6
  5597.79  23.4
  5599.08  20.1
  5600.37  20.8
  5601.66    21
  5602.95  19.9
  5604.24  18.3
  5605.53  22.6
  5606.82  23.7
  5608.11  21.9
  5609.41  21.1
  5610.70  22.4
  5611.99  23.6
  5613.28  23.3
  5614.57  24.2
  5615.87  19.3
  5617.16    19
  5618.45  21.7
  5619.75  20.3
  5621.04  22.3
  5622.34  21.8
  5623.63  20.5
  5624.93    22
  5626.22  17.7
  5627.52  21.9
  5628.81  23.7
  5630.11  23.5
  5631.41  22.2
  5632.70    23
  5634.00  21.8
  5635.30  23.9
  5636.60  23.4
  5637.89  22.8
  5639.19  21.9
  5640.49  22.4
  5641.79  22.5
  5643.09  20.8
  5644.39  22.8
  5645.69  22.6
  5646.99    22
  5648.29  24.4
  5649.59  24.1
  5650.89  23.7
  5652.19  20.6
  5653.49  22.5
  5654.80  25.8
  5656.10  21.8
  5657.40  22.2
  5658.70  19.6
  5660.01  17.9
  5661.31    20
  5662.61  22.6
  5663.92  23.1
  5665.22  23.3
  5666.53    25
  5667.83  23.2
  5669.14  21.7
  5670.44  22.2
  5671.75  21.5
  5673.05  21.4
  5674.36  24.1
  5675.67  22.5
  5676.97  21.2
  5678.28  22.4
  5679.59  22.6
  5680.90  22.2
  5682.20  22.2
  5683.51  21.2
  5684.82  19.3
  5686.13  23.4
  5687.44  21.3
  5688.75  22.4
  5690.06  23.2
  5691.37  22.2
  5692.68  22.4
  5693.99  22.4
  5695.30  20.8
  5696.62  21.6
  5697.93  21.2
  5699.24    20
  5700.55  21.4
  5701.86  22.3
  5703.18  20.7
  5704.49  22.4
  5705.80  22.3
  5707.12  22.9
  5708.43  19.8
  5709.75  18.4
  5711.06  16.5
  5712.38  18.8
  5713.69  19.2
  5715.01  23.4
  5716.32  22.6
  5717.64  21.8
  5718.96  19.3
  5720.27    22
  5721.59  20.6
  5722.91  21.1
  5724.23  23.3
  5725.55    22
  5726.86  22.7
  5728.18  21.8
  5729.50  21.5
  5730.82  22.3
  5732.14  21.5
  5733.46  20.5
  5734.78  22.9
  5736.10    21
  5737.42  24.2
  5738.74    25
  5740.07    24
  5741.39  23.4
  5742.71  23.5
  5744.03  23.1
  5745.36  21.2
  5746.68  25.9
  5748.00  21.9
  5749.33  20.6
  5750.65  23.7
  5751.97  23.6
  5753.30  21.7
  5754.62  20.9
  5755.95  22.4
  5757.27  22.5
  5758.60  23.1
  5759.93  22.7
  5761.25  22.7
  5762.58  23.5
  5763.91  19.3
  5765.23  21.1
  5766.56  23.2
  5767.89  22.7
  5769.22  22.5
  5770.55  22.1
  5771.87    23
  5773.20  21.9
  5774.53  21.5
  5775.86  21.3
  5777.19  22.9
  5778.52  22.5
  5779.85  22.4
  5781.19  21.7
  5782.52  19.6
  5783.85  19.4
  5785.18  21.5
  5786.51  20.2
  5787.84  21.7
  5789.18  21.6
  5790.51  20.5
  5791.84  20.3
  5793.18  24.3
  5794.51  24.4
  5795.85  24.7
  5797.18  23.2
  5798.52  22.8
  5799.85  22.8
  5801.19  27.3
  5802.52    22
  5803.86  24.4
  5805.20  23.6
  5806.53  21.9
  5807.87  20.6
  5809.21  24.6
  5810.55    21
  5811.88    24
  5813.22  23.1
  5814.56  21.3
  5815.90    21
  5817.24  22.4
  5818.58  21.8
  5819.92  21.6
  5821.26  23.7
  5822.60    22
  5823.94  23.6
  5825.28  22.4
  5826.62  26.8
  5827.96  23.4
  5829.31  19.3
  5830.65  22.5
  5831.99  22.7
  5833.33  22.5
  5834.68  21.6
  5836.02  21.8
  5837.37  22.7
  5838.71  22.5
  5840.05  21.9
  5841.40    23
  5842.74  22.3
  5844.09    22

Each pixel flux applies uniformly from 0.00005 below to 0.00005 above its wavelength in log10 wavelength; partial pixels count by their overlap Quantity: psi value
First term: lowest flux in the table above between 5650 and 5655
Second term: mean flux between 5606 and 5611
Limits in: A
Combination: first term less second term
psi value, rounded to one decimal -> -1.7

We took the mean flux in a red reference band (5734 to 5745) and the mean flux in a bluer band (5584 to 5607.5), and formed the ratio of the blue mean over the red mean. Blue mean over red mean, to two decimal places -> 0.89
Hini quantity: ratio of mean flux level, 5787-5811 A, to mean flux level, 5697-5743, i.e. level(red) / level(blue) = 1.06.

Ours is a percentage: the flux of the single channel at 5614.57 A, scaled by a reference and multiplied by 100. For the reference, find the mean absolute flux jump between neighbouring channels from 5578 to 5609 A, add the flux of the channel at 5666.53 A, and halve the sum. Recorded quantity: 183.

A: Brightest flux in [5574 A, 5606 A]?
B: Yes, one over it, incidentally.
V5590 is 0.0418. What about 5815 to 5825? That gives 0.0422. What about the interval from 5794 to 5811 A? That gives 0.0366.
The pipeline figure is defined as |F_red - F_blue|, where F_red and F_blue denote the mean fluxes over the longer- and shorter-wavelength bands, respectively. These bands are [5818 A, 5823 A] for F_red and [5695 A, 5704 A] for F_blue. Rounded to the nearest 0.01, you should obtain 1.13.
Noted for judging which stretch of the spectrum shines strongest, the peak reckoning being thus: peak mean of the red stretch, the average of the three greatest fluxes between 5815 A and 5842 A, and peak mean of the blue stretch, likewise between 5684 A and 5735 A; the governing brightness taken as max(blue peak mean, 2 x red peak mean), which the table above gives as 49.4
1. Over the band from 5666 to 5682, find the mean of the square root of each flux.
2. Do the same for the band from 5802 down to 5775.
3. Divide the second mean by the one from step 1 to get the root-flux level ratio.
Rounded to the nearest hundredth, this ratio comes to 0.99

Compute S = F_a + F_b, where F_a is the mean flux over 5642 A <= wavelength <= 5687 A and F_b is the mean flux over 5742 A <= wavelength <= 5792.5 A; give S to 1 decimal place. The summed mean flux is 44.2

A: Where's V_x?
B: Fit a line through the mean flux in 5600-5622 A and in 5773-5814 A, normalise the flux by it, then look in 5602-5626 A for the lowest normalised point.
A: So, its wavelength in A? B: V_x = 5604.24 A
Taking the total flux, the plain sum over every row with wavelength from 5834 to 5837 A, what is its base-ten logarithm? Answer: 1.64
